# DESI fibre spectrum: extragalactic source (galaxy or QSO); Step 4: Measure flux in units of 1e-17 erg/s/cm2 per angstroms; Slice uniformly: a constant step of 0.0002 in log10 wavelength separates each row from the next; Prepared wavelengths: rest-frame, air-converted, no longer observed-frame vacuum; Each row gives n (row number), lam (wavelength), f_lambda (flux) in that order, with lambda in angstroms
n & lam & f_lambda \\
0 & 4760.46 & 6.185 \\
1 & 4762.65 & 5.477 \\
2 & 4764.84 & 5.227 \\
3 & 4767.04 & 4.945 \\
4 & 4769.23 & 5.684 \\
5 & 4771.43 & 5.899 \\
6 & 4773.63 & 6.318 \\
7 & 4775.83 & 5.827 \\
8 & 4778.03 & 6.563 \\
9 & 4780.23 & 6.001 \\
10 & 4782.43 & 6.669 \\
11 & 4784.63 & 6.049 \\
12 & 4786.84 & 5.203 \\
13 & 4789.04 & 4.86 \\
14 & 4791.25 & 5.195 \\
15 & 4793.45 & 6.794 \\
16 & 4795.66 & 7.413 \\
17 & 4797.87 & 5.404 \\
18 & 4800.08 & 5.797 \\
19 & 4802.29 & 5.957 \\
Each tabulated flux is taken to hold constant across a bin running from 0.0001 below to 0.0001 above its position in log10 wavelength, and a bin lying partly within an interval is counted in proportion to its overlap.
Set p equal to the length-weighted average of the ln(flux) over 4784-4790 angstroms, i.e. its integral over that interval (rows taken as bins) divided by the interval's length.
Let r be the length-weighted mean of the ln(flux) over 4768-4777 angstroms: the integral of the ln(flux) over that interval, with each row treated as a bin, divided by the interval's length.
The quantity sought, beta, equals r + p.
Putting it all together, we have 3.45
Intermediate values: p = 1.67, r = 1.78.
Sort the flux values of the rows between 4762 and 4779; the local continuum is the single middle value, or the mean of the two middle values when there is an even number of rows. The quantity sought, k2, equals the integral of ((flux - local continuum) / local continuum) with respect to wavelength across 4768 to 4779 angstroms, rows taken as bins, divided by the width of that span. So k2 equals 0.05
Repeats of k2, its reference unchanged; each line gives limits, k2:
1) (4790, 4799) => 0.07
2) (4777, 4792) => 0.01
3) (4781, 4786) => 0.09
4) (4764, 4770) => -0.09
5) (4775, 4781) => 0.07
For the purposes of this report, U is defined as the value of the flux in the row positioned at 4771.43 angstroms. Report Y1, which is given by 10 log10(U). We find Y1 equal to 7.7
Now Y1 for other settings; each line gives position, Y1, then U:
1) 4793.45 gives 8.3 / 6.794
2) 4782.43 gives 8.2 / 6.669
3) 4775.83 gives 7.7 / 5.827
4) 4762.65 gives 7.4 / 5.477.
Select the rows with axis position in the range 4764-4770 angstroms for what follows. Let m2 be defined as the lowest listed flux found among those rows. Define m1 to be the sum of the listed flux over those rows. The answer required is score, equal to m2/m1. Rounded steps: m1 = 16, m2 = 4.945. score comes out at 0.31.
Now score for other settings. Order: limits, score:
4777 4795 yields 0.10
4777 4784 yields 0.31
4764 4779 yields 0.12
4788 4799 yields 0.16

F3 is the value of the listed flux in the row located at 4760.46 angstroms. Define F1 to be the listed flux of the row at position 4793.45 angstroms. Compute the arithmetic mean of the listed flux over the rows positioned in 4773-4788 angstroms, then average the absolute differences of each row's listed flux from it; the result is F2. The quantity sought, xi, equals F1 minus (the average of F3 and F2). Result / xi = 3.5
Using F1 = 6.794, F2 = 0.37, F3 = 6.185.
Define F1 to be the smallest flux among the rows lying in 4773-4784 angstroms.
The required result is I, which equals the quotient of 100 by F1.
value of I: 17.2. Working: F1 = 5.827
